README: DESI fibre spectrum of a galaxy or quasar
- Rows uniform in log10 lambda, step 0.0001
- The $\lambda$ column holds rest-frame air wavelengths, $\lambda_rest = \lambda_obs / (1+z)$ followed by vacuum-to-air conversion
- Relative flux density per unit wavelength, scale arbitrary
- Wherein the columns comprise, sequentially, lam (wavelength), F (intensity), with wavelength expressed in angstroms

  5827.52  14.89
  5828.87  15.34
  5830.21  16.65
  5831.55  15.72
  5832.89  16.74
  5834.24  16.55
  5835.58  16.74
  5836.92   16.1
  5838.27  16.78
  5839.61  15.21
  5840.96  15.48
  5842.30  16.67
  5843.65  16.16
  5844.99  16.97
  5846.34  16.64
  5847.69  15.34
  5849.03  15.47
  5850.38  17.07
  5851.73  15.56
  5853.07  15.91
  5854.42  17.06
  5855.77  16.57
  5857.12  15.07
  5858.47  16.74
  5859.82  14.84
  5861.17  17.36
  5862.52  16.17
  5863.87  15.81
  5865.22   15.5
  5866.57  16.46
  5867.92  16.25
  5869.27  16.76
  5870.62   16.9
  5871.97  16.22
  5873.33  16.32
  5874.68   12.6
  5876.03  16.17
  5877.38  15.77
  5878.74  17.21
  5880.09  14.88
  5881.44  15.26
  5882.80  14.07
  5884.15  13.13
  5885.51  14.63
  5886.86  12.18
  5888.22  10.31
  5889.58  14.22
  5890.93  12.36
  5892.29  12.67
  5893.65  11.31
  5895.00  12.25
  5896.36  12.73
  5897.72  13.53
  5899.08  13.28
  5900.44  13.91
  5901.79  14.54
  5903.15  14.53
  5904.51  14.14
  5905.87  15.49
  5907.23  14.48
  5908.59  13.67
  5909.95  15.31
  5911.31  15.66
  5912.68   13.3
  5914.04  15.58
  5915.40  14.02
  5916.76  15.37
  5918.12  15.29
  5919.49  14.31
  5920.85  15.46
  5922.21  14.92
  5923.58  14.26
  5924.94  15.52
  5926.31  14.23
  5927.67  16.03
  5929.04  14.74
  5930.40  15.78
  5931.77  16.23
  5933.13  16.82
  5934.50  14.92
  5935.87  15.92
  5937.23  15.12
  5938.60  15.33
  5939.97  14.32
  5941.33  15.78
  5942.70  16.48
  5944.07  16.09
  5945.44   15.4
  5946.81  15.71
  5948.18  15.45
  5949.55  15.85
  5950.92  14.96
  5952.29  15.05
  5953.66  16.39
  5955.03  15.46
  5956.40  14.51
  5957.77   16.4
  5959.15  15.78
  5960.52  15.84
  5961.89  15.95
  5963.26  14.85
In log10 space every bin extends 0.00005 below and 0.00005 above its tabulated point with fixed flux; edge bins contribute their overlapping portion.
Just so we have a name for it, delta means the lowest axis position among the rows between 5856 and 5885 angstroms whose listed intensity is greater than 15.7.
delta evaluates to 5858.47 angstroms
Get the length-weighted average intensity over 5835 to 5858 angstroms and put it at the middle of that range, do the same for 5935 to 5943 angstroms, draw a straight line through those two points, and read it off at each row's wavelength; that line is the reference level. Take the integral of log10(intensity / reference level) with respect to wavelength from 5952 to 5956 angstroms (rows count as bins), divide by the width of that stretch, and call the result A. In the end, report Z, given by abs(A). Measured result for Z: 0.0078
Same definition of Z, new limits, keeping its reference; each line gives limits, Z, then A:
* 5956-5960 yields 0.0096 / 0.0096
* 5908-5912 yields 0.0223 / -0.0223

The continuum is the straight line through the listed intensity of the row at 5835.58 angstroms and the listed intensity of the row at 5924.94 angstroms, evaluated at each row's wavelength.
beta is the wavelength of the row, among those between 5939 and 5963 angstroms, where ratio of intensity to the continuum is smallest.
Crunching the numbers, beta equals 5939.97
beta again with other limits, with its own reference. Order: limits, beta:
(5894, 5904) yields 5895.00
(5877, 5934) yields 5888.22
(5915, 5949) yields 5915.40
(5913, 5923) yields 5915.40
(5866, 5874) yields 5867.92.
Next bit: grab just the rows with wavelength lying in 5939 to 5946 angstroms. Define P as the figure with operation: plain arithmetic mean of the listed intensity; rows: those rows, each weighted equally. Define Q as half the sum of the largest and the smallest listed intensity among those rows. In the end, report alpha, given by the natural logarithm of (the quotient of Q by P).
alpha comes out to -0.014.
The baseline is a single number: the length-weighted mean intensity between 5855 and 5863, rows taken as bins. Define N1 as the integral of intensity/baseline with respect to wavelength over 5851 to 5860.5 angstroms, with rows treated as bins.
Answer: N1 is 9.4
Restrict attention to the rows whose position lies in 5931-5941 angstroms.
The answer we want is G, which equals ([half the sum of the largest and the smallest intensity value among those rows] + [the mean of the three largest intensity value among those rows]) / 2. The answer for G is 15.9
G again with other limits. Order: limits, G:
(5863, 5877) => 15.7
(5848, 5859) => 16.5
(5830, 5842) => 16.4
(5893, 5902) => 13.5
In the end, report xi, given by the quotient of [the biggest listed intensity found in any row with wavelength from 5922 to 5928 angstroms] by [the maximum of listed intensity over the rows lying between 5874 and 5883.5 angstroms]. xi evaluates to 0.93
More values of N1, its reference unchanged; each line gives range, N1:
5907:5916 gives 8.1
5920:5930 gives 9.3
